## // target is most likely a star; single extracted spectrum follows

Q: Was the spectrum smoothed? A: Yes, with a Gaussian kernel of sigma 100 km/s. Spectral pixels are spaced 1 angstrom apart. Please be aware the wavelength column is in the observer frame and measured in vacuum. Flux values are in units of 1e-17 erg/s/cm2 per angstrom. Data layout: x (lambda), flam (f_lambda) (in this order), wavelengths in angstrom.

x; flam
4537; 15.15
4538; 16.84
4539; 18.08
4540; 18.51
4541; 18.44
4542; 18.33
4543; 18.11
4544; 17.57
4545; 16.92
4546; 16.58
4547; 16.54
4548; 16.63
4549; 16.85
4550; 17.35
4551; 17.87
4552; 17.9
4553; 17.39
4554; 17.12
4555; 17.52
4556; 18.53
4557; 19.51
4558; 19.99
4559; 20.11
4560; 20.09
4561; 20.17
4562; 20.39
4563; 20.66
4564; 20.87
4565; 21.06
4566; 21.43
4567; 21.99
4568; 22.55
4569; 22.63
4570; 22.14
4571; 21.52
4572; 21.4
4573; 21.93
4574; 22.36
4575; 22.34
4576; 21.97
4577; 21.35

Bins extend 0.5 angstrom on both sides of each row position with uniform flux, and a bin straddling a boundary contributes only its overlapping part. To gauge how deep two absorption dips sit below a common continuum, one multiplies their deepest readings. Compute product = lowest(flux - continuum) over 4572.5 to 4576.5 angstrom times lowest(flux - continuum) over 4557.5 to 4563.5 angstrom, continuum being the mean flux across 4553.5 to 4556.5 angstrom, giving 10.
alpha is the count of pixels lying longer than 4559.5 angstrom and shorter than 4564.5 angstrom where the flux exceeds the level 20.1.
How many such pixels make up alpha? 4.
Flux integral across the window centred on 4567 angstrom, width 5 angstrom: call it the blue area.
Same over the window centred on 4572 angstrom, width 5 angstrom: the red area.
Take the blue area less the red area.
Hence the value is 0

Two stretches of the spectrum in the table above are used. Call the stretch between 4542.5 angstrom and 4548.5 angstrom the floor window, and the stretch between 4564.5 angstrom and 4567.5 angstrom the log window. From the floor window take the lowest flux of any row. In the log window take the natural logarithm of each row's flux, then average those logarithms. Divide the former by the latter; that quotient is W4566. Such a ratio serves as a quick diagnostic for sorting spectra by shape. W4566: 5.39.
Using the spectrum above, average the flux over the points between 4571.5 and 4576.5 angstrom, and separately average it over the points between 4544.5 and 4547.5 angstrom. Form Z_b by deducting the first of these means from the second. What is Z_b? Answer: -5.3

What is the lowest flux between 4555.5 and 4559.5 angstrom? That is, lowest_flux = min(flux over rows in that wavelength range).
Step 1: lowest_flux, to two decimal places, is 18.53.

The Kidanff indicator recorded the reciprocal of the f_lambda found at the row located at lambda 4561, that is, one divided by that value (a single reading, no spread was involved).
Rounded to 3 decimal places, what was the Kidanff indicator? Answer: 0.050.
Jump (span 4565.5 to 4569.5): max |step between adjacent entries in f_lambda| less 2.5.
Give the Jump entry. -1.94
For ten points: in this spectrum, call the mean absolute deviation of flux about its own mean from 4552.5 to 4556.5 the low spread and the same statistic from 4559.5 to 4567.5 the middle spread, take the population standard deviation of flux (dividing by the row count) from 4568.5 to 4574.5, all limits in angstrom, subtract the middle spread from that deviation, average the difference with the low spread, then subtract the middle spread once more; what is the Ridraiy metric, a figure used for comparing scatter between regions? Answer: -0.3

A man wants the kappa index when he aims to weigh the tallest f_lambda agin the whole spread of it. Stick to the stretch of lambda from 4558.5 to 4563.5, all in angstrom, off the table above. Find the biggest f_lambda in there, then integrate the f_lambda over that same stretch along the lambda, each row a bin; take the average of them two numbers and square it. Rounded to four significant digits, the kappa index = 3726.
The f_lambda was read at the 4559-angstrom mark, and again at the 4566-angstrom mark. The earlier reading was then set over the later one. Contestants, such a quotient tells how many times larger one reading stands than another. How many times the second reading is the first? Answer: 0.94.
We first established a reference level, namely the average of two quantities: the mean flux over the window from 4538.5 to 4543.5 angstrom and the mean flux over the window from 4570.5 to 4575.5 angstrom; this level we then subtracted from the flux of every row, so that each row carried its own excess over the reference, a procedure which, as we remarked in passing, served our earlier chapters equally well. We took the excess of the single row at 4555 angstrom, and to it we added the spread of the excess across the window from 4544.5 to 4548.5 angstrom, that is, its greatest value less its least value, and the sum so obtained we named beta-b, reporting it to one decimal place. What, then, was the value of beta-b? -2.2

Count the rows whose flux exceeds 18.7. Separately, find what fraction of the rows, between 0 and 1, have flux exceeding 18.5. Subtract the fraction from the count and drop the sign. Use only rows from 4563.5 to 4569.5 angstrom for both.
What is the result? 5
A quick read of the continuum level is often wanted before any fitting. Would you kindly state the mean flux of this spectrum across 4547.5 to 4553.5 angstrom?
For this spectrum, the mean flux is 17.3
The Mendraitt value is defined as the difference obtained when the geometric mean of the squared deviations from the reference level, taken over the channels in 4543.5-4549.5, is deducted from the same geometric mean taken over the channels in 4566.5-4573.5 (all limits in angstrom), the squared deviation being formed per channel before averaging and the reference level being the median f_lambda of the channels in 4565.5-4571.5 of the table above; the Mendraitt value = -27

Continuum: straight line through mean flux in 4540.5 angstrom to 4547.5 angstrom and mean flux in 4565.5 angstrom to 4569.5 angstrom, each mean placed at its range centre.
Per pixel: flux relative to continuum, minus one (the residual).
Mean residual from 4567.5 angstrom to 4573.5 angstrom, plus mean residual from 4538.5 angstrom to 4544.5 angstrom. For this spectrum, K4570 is 0.038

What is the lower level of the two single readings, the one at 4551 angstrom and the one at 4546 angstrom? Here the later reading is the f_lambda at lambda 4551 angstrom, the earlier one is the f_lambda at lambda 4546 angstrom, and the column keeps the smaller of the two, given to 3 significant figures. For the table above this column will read 16.6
